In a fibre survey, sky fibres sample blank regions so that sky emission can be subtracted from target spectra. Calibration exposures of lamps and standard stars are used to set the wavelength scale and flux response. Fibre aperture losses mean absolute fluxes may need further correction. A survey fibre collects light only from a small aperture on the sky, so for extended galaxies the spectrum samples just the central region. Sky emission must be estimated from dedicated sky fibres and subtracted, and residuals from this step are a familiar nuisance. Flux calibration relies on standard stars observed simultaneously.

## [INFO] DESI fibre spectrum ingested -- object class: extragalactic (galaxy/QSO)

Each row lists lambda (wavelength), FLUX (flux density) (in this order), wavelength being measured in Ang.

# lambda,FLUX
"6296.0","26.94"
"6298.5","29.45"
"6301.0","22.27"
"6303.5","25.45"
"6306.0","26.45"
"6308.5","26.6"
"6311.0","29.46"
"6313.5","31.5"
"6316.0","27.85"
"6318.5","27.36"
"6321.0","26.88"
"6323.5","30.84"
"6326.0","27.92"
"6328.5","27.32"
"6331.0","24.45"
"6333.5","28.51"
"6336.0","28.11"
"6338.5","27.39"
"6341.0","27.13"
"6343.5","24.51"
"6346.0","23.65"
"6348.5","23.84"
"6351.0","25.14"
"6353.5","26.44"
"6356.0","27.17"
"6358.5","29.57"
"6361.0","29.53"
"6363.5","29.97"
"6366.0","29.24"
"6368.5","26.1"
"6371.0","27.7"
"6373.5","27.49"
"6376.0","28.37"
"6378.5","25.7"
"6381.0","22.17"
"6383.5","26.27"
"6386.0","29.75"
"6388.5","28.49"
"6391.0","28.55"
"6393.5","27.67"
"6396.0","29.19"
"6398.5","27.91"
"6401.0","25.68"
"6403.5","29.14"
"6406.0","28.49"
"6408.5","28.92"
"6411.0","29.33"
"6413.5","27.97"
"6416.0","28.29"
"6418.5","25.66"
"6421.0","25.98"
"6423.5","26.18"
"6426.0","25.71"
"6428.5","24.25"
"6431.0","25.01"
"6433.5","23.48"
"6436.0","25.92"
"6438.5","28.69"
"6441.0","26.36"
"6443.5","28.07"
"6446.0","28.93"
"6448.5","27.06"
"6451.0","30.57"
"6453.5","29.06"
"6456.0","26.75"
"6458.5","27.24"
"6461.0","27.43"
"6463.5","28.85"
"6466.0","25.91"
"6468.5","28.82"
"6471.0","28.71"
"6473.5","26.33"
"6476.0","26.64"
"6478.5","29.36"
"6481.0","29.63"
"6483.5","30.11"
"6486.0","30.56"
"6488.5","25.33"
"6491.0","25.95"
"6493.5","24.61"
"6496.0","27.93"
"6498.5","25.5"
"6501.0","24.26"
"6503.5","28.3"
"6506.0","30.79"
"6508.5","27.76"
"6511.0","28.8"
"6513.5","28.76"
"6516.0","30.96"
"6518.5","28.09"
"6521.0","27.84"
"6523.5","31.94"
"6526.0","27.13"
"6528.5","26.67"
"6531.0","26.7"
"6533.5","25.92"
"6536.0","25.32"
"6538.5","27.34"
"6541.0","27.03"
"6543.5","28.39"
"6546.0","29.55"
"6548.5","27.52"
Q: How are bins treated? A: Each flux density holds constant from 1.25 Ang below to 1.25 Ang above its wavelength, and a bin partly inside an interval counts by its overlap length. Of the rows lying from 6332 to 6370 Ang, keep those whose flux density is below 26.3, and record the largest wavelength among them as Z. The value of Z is 6368.5 Ang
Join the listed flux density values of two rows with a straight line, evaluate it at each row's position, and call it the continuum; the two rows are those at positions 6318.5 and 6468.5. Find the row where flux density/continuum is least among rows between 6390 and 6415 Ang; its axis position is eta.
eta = 6401.0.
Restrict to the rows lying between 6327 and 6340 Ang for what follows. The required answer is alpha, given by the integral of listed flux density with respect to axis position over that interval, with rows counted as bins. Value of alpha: 353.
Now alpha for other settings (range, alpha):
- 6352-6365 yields 370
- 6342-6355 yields 323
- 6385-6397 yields 344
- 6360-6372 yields 342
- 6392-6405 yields 363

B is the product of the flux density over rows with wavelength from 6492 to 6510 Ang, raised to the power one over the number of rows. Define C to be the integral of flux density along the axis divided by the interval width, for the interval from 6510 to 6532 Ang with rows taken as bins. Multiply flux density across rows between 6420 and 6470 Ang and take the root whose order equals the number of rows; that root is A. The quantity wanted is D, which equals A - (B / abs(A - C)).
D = 10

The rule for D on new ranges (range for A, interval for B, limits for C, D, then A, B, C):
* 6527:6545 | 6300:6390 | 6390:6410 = 8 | 26.8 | 27.0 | 28.2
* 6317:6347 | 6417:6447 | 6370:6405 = -25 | 26.9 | 26.1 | 27.4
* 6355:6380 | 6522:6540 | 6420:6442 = 16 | 28.0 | 27.2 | 25.7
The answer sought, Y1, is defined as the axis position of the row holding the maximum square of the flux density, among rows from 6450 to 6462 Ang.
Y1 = 6451.0 Ang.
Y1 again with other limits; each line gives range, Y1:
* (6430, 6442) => 6438.5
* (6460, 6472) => 6463.5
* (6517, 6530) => 6523.5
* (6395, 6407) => 6396.0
